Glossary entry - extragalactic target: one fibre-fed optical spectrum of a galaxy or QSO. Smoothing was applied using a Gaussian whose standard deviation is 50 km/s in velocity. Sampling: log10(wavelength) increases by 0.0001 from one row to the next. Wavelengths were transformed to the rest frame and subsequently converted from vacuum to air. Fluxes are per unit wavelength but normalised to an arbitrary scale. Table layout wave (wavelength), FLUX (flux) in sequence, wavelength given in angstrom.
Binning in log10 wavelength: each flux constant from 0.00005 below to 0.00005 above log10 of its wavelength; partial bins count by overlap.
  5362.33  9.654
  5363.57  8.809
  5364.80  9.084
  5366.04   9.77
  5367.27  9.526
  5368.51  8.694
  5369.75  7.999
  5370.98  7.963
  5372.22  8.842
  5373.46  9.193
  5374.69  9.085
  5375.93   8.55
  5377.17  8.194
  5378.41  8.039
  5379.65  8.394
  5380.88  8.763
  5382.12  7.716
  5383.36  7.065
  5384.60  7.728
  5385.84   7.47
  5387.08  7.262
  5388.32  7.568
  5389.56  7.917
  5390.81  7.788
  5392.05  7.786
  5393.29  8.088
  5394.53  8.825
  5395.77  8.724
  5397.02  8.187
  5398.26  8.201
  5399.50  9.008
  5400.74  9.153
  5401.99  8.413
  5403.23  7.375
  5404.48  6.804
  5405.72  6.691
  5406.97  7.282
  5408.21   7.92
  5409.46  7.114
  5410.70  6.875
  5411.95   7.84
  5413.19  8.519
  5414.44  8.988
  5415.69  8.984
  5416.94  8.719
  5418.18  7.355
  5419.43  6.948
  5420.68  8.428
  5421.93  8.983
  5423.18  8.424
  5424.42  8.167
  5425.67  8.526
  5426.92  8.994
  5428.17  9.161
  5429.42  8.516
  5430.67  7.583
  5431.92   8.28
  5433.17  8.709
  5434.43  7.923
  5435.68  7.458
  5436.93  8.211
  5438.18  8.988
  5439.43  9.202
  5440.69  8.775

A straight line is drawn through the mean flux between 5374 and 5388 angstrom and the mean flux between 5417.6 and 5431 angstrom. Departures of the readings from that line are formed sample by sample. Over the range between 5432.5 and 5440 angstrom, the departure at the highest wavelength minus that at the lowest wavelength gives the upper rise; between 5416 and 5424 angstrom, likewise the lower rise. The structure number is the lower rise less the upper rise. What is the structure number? -0.8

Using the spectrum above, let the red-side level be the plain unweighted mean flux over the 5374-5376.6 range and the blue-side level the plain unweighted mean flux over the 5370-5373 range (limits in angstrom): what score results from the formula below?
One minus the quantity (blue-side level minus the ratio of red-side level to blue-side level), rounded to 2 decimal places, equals -6.35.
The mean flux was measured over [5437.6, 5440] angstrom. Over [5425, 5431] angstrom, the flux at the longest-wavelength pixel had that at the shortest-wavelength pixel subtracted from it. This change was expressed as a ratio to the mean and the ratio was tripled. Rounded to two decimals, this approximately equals -0.31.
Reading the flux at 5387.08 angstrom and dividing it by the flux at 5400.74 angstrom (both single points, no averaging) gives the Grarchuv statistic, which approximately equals 0.79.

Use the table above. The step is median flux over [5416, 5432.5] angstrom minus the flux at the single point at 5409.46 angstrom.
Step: 1.3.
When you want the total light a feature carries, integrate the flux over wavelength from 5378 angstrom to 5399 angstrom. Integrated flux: 168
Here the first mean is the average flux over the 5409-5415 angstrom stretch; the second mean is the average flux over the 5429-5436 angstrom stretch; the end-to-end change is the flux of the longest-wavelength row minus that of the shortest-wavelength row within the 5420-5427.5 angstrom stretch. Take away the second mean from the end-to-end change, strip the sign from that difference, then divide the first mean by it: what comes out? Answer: 1.05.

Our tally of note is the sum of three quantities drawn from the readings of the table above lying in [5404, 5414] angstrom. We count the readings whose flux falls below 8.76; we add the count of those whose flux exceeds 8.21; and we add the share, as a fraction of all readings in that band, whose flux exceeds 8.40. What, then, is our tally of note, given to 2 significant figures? 9.1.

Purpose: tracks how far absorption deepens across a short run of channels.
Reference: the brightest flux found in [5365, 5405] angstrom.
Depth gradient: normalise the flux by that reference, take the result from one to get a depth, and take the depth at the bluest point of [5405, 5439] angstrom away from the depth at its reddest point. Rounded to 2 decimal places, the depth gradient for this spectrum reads -0.24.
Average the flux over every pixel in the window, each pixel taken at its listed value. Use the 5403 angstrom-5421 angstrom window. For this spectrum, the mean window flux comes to 7.72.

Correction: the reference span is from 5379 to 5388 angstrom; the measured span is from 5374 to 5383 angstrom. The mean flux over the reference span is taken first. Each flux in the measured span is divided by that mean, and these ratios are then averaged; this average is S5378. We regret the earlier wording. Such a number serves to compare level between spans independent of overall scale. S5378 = 1.08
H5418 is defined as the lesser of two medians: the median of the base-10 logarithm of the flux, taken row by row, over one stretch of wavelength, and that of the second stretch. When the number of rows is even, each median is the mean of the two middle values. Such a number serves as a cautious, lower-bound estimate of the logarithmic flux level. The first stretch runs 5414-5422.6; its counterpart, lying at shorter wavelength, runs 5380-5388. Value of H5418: 0.88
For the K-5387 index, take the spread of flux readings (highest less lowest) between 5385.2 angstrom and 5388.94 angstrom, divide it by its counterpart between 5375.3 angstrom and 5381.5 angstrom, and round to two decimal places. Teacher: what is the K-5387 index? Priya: 0.42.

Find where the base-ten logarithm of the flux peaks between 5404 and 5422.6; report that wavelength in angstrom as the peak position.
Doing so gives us 5414.44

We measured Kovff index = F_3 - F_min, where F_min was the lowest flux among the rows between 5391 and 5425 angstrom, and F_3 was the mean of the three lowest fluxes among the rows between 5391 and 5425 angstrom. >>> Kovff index 0.10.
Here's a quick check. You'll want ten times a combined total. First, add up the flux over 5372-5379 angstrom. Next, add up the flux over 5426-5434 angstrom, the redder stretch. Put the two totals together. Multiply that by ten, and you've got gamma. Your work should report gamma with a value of 1031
